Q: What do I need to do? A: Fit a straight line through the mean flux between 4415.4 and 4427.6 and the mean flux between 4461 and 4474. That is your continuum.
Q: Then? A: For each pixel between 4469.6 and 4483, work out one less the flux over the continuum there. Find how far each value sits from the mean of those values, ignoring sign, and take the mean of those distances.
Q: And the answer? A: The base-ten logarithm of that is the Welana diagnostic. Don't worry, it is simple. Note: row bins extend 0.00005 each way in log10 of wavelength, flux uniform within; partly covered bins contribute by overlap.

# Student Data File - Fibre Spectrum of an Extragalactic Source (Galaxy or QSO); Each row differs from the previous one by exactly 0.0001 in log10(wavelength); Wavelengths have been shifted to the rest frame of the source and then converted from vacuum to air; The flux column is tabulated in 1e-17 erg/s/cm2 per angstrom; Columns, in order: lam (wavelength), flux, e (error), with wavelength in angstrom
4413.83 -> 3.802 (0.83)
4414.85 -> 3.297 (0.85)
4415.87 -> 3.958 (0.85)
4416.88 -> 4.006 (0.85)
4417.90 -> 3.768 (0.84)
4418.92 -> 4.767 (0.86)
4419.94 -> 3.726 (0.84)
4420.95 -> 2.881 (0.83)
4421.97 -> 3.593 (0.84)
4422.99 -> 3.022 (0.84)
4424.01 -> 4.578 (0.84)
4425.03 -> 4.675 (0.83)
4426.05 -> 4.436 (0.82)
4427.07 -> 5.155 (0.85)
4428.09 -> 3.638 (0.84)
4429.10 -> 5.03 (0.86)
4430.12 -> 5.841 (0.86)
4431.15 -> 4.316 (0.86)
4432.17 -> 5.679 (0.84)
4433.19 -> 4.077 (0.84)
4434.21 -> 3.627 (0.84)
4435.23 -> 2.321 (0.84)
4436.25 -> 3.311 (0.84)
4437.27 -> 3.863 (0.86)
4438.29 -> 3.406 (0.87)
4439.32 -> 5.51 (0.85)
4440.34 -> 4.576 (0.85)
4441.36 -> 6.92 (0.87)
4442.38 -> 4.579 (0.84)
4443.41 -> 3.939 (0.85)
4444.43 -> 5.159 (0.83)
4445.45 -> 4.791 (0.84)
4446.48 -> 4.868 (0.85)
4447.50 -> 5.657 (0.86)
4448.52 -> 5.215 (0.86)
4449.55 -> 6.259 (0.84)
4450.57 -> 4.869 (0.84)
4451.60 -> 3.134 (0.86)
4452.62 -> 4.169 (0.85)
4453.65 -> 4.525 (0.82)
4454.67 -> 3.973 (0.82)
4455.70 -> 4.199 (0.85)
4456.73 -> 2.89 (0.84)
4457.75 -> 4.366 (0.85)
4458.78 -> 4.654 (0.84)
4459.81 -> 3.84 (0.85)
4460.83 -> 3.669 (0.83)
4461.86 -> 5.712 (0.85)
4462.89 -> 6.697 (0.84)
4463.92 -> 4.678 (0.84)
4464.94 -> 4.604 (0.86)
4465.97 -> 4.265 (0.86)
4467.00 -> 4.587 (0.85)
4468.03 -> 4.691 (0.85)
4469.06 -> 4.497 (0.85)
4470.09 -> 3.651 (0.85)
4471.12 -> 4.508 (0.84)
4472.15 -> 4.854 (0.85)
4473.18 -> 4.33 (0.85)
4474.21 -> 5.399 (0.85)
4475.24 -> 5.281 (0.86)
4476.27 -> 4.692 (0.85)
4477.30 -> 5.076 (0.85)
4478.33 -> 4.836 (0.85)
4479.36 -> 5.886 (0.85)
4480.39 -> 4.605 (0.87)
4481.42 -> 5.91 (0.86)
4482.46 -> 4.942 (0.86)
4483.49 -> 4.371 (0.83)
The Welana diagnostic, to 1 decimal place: -1.0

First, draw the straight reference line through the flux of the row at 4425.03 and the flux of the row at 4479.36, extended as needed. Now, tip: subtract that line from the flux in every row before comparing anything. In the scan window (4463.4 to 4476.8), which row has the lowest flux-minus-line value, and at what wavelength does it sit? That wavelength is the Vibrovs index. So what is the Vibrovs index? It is 4470.09 angstrom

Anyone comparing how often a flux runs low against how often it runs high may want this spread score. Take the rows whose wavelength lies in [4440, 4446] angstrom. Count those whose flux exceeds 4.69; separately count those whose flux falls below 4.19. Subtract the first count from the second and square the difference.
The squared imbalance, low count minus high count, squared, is 4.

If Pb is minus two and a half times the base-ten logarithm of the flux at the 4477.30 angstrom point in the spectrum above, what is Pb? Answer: -1.76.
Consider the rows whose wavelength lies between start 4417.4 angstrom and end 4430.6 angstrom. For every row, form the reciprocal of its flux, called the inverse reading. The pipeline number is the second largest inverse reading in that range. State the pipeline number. 0.331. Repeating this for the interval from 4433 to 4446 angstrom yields 0.302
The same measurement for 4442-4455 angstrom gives 0.254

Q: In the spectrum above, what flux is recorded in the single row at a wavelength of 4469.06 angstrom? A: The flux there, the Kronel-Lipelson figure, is 4.497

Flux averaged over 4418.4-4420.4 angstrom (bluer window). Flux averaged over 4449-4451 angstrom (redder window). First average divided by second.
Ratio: 0.76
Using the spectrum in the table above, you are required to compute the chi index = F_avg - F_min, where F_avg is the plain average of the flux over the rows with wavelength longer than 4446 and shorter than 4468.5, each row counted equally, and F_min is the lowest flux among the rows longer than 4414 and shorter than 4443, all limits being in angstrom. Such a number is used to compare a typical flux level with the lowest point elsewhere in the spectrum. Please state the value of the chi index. 2.29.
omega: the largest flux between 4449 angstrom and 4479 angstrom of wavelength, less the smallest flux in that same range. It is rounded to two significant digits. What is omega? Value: 3.8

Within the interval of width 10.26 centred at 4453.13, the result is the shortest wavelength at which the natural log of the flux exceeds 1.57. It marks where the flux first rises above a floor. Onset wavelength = 4448.52 angstrom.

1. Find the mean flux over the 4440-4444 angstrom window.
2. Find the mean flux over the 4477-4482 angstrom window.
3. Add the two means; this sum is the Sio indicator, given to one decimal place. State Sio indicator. 10.3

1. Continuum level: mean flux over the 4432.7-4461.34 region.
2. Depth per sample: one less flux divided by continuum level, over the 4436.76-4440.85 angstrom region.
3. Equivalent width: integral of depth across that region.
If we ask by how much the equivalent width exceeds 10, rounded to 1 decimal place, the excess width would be -10.0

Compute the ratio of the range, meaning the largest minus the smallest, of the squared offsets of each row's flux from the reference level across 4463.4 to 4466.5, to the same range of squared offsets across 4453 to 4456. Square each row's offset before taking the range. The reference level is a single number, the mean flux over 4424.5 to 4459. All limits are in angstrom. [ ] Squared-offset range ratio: 0.2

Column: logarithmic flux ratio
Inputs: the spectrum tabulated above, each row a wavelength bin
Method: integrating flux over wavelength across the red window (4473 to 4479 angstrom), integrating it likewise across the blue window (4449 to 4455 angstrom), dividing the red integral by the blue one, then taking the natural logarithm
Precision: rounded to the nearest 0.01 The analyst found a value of 0.10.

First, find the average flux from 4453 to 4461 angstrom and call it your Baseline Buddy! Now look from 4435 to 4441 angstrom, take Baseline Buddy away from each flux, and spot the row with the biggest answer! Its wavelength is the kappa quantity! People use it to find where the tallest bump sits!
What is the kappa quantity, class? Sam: 4439.32 angstrom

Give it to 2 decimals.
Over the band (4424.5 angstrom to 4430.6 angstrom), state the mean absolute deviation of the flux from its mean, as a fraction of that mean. 0.11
